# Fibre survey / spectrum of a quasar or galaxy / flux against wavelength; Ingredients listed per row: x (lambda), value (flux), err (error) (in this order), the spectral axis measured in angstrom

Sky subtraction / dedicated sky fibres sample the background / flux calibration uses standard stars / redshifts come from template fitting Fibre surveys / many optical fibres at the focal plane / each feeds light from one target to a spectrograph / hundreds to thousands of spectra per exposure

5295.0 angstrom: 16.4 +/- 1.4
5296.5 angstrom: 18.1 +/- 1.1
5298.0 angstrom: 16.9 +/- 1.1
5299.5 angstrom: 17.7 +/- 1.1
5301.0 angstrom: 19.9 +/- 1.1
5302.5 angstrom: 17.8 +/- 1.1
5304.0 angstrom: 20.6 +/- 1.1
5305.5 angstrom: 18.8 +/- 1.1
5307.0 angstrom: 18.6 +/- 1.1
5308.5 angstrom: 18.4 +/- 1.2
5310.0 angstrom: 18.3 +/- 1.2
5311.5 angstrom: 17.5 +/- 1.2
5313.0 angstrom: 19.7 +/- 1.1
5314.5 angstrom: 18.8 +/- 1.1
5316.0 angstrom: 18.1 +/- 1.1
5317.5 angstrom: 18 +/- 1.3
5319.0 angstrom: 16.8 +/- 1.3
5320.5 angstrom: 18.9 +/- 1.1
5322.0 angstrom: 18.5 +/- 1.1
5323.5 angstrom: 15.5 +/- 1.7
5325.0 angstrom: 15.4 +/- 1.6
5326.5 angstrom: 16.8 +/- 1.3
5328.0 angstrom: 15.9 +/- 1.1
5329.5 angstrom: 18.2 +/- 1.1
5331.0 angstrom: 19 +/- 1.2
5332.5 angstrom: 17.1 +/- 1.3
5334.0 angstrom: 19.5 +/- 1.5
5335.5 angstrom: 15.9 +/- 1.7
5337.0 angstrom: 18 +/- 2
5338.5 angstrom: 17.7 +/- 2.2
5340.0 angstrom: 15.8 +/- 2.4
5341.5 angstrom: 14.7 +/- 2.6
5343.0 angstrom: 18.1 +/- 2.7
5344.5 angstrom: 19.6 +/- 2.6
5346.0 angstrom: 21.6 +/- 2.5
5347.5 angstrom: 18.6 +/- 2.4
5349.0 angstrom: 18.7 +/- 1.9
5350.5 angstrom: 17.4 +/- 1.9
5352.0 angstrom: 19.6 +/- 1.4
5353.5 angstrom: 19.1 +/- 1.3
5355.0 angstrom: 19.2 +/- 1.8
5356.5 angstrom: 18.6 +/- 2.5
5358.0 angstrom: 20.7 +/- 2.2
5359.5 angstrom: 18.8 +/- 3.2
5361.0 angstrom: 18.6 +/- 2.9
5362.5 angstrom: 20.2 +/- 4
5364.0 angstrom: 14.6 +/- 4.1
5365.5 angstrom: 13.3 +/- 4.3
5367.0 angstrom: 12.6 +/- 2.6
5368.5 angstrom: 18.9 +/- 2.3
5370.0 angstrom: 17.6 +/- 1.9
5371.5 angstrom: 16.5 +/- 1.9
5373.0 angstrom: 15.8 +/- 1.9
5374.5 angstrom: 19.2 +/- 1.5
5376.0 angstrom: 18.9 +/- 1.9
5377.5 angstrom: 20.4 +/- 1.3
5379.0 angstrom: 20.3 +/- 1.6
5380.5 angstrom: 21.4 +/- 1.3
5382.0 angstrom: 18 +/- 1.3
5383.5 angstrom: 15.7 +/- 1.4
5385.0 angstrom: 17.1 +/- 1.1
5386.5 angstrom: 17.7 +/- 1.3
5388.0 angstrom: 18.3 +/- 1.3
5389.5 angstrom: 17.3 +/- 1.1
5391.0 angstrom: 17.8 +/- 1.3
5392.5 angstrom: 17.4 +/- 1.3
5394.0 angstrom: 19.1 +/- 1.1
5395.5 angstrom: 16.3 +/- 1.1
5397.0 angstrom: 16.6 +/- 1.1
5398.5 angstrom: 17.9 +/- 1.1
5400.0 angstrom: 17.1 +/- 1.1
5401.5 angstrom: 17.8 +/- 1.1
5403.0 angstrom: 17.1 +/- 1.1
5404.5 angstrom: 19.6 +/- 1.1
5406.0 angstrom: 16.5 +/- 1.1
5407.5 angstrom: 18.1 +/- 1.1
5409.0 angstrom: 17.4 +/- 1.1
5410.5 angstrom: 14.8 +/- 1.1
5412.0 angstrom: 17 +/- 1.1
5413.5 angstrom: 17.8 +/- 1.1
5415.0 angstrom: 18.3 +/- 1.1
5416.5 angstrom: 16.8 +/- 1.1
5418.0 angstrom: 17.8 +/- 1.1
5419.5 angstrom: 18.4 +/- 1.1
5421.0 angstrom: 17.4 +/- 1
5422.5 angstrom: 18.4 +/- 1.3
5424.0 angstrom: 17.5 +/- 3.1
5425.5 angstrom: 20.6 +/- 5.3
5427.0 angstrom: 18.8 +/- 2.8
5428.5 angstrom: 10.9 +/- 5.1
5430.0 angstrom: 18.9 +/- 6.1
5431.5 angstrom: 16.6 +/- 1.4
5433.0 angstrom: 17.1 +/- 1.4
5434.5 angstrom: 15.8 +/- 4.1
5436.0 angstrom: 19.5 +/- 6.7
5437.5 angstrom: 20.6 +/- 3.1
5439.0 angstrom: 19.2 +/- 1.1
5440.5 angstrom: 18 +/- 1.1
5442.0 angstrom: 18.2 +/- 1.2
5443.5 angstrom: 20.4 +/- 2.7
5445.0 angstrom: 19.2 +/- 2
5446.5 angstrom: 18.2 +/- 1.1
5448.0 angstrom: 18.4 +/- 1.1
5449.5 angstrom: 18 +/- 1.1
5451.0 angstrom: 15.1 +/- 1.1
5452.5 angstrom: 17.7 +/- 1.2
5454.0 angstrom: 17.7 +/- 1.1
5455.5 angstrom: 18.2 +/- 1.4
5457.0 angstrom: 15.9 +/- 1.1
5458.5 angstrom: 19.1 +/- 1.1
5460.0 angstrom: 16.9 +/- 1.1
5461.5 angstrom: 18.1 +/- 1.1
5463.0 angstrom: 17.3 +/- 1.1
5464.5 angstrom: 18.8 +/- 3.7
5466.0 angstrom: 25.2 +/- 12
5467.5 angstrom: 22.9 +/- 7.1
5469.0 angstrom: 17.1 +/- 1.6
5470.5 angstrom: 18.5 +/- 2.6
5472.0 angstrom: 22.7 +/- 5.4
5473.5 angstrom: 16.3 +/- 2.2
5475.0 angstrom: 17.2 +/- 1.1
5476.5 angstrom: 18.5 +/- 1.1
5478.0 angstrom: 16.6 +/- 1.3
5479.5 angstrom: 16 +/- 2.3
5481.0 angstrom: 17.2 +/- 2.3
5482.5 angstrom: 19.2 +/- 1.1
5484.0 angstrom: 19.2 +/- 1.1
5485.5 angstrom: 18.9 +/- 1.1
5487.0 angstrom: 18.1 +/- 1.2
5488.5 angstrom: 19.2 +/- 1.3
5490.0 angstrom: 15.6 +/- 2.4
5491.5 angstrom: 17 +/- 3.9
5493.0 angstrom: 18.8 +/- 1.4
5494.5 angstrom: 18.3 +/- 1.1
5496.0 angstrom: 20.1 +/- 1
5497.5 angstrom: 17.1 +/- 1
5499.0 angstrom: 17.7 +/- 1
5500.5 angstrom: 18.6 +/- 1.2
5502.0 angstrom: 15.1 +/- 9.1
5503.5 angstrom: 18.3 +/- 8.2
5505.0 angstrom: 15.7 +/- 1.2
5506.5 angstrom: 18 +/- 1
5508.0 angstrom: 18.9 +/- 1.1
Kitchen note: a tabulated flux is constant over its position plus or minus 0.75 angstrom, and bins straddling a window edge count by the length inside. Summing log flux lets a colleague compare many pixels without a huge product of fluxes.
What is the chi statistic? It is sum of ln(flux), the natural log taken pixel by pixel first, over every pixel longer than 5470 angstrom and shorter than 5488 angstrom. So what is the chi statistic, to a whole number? 35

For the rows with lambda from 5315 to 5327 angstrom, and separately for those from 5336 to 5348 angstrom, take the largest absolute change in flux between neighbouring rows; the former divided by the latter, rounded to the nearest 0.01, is 0.88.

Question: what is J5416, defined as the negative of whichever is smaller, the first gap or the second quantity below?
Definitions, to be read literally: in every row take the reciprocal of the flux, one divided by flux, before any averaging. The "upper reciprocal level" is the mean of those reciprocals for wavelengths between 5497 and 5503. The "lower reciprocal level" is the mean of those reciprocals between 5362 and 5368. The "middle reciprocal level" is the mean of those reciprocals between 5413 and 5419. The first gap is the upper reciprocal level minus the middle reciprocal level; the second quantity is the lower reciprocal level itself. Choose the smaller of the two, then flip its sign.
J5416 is -0.002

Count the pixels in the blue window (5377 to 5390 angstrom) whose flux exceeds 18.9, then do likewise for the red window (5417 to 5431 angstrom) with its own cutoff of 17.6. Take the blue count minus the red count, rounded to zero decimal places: -3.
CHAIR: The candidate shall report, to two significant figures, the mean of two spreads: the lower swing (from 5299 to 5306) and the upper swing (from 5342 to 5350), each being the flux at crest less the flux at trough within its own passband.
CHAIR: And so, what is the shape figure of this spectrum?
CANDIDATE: 3.2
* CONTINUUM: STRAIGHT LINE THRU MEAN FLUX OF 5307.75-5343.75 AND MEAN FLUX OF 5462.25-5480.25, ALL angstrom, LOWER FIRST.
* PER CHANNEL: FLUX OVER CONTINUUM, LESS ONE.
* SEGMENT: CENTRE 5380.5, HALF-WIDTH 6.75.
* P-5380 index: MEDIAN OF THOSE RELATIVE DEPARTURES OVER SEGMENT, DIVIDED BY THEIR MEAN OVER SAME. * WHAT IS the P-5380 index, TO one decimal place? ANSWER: 1.3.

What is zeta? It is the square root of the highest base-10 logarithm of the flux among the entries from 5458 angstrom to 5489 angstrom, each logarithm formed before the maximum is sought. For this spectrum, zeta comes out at 1.184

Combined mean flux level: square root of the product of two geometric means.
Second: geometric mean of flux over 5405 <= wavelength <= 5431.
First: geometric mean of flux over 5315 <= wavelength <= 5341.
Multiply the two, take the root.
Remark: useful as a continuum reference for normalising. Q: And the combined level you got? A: 17.3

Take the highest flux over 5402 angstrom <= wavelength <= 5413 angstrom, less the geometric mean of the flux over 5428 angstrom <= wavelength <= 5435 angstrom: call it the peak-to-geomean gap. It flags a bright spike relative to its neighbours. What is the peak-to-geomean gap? 4.0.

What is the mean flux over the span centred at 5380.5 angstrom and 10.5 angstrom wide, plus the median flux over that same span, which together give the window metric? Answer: 37.7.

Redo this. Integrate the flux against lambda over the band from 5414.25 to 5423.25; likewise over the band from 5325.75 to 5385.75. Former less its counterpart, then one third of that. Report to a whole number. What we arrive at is -305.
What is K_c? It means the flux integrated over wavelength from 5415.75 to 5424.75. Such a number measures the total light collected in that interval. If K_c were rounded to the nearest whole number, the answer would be 159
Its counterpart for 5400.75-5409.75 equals 160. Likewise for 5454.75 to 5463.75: 158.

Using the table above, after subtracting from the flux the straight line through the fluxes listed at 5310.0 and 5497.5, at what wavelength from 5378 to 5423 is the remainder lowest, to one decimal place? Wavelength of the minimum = 5410.5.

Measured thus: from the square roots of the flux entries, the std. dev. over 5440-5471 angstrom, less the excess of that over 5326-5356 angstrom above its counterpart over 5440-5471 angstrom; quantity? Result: 0.29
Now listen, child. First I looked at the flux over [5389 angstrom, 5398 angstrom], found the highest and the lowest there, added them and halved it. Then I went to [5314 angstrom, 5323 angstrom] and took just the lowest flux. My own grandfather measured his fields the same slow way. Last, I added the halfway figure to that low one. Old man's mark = 34.5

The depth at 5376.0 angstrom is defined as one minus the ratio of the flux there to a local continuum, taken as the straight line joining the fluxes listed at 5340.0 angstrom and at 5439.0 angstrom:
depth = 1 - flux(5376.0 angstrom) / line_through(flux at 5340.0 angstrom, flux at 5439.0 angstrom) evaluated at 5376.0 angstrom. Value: -0.1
